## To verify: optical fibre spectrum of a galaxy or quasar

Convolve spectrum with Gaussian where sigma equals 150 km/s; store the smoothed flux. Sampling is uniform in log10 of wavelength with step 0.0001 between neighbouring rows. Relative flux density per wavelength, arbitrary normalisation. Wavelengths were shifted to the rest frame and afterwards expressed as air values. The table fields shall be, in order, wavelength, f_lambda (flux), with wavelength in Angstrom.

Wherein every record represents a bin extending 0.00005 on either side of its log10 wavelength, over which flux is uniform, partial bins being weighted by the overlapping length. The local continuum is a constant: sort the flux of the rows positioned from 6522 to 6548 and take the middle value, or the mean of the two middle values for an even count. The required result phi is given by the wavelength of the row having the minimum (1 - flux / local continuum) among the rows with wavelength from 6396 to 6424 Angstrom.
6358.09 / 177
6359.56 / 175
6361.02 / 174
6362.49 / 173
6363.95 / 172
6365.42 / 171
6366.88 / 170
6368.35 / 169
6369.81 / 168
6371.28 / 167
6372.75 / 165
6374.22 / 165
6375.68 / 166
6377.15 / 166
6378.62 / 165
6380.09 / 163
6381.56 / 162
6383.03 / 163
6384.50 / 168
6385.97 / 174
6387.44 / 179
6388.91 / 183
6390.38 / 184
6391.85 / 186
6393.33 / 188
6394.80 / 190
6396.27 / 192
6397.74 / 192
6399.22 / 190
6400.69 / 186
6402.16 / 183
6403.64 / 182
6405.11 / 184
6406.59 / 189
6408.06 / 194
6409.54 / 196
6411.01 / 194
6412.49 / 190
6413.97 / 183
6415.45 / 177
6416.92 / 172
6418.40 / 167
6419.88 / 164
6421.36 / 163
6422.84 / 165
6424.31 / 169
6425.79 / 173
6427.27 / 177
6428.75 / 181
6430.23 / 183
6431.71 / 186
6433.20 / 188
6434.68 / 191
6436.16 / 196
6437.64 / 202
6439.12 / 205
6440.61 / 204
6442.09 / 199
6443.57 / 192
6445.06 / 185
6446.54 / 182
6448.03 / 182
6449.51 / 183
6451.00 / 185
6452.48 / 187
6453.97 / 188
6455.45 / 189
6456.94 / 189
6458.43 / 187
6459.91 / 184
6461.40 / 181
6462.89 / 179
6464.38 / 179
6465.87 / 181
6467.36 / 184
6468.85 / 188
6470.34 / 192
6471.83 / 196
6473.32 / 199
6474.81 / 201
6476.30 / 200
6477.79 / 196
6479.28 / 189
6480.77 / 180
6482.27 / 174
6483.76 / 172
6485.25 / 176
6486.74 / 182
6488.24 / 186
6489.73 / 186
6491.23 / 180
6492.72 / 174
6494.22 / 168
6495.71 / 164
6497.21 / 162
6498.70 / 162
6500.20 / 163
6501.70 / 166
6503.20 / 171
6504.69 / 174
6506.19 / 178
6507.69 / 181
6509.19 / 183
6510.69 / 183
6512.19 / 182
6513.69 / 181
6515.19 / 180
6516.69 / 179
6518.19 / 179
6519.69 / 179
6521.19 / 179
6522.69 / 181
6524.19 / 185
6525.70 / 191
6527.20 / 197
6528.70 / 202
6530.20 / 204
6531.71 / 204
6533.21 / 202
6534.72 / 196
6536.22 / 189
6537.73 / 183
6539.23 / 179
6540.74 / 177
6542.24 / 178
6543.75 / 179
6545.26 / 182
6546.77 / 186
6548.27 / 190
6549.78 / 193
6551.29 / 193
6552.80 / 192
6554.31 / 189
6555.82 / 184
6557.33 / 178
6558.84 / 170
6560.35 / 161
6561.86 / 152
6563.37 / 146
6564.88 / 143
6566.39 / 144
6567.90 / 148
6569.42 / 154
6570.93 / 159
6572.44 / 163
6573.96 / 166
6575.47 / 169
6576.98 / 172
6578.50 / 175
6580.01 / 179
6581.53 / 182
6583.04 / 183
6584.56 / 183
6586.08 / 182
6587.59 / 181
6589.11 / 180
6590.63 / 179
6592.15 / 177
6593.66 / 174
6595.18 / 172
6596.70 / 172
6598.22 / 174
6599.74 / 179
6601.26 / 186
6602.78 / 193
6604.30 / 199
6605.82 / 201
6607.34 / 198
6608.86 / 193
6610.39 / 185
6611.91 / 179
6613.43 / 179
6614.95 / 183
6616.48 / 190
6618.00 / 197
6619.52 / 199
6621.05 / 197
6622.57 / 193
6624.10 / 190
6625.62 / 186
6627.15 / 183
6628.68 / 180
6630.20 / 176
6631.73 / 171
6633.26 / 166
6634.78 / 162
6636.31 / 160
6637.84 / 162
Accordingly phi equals 6409.54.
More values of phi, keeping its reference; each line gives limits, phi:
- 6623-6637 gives 6624.10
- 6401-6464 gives 6439.12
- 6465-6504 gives 6474.81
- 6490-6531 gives 6530.20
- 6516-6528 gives 6527.20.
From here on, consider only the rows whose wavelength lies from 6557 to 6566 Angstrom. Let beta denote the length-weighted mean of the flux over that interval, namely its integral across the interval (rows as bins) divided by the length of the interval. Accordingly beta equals 157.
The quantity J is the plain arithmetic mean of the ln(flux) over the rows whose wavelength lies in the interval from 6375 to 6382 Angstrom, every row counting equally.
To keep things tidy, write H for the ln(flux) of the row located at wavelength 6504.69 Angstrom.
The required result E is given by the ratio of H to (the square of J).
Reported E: 0.198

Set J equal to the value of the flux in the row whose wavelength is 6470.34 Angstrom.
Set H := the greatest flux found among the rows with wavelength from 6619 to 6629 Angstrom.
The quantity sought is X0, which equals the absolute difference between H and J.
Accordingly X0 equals 7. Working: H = 199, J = 192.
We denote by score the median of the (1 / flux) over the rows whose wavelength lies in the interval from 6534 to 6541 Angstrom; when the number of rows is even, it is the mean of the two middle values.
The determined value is 0.0055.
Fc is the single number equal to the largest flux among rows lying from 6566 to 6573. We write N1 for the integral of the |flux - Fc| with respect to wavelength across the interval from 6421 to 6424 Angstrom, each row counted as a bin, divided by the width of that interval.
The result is 2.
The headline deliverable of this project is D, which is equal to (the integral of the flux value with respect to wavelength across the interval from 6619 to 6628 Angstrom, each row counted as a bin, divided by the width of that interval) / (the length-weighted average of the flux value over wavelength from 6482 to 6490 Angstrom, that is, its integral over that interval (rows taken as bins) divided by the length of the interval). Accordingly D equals 1.06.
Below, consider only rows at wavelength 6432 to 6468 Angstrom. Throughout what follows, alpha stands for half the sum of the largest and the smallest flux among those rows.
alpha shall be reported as 192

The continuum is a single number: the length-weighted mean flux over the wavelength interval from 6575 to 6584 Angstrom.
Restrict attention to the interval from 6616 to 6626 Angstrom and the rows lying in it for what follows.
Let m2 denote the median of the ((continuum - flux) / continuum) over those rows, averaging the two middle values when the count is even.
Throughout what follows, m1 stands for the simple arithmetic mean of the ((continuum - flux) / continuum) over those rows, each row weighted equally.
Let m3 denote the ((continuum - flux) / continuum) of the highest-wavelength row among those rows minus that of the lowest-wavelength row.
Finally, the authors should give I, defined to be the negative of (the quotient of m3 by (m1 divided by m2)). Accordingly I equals -0.02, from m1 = -0.091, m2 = -0.090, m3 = 0.02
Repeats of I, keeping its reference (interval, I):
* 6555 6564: -0.21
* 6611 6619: 0.07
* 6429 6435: 0.05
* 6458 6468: -0.01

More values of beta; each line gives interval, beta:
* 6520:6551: 189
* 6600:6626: 191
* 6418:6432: 173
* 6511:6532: 187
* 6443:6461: 186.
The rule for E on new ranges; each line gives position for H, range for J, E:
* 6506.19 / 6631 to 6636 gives 0.198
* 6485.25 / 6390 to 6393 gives 0.190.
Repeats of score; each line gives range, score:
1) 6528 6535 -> 0.0050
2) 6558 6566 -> 0.0066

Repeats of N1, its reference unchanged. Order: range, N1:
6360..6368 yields 9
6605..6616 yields 25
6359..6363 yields 11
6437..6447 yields 33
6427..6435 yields 21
